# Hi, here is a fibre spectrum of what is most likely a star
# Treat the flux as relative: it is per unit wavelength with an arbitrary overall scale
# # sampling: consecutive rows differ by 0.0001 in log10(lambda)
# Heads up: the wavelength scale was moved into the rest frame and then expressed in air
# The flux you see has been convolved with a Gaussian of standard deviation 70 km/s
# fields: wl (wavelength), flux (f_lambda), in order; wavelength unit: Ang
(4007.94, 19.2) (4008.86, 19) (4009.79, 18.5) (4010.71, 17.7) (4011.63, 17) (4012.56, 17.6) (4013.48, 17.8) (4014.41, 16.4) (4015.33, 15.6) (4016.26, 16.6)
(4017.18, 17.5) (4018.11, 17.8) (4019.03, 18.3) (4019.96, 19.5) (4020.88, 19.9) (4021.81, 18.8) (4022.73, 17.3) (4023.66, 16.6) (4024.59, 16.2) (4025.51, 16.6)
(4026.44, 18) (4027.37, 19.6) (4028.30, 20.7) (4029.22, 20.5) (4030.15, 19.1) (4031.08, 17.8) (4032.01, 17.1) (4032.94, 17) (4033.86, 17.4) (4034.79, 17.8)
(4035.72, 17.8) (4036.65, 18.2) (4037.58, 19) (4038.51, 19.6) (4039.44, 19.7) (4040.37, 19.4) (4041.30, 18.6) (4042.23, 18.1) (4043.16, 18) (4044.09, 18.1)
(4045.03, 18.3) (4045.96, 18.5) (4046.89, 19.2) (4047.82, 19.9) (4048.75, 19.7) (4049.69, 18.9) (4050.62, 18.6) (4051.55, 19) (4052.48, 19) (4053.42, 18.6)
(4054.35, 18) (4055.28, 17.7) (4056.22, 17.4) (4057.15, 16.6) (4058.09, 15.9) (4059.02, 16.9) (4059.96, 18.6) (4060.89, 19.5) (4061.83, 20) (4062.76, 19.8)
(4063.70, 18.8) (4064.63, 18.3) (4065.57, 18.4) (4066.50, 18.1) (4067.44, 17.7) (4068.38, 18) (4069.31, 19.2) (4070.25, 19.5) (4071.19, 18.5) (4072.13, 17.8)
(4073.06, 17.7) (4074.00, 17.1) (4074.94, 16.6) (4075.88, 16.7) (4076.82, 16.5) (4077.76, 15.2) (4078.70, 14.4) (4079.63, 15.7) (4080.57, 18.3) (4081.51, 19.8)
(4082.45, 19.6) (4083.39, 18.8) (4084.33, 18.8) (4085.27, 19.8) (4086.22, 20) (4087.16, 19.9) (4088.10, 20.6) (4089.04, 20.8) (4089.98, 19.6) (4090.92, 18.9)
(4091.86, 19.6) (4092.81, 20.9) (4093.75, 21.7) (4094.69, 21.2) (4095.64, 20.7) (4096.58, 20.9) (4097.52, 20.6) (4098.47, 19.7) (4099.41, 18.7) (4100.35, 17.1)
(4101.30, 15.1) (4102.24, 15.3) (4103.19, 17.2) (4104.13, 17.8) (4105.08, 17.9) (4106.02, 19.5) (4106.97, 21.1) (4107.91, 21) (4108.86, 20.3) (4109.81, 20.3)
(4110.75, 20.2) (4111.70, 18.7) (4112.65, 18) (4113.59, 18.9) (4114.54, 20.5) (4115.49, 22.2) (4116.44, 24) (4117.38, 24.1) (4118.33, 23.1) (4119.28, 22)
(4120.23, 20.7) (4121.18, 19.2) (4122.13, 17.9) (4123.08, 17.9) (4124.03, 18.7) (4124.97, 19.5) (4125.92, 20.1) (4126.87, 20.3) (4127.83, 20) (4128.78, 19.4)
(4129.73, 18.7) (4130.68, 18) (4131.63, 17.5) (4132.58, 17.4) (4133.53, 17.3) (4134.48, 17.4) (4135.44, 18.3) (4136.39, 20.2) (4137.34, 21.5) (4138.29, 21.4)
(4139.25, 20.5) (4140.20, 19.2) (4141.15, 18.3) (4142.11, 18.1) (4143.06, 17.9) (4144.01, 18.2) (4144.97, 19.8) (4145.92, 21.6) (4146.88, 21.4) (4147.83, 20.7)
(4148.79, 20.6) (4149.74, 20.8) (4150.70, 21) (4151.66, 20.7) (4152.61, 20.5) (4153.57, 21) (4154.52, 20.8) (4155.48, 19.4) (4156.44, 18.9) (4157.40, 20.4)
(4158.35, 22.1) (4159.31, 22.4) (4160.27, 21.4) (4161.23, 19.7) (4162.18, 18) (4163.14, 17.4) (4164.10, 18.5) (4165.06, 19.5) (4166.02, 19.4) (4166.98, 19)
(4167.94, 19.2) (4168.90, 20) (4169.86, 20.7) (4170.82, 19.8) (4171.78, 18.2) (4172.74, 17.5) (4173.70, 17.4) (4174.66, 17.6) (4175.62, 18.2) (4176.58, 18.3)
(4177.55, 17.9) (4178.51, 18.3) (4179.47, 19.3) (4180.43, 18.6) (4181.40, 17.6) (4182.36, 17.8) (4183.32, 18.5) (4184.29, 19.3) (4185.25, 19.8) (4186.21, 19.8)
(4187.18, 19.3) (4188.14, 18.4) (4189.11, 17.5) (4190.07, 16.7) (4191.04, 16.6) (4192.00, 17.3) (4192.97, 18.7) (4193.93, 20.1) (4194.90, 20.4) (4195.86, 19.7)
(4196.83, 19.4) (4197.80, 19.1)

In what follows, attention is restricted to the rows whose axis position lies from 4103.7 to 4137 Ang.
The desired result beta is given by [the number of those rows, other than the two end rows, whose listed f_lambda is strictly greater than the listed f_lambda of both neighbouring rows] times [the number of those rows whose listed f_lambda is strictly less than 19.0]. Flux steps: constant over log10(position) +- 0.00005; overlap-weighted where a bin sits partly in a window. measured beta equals 45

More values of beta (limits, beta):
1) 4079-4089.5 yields 8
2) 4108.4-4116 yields 0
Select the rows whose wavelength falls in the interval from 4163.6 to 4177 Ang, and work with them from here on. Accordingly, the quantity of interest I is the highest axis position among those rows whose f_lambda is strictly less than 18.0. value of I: 4174.66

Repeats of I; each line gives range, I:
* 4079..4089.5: 4079.63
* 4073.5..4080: 4079.63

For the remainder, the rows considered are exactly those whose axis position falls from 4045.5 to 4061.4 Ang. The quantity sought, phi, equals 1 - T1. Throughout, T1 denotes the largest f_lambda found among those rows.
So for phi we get -19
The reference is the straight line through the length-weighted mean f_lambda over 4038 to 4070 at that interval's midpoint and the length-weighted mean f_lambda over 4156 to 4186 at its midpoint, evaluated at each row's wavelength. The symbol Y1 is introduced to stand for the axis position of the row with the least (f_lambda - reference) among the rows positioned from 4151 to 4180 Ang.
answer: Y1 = 4173.70 Ang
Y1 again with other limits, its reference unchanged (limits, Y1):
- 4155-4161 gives 4156.44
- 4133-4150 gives 4133.53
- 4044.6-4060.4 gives 4058.09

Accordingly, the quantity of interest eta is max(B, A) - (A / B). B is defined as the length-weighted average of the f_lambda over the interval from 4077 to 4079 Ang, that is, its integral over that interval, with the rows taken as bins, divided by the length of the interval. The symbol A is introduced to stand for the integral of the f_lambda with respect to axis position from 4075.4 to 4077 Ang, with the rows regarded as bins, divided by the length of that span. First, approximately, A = 16.6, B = 15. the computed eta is 15.5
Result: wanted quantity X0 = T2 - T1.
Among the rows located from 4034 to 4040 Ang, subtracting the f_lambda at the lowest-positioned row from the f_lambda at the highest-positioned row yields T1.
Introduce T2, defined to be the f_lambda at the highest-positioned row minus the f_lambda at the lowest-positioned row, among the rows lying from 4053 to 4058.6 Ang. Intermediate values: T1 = 1.9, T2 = -2.7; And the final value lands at -4.6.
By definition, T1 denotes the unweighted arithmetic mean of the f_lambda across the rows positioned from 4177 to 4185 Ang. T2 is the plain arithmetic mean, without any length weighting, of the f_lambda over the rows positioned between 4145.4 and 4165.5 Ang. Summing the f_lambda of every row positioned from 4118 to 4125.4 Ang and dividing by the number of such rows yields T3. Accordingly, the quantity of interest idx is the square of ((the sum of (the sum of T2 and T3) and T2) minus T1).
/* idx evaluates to 1773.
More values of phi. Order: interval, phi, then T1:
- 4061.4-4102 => -21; 21.7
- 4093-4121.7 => -23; 24.1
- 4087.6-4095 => -21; 21.7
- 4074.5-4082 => -19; 19.8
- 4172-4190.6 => -19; 19.8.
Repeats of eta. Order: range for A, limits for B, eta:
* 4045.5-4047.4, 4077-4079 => 17.7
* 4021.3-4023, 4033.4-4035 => 17.2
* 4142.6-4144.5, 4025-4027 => 17.0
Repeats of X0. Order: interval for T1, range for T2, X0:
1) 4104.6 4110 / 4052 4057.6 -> -4.8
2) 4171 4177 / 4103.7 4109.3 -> 2.4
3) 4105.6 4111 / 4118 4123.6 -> -5.9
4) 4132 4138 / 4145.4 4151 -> -4.7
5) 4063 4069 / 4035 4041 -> 2.4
